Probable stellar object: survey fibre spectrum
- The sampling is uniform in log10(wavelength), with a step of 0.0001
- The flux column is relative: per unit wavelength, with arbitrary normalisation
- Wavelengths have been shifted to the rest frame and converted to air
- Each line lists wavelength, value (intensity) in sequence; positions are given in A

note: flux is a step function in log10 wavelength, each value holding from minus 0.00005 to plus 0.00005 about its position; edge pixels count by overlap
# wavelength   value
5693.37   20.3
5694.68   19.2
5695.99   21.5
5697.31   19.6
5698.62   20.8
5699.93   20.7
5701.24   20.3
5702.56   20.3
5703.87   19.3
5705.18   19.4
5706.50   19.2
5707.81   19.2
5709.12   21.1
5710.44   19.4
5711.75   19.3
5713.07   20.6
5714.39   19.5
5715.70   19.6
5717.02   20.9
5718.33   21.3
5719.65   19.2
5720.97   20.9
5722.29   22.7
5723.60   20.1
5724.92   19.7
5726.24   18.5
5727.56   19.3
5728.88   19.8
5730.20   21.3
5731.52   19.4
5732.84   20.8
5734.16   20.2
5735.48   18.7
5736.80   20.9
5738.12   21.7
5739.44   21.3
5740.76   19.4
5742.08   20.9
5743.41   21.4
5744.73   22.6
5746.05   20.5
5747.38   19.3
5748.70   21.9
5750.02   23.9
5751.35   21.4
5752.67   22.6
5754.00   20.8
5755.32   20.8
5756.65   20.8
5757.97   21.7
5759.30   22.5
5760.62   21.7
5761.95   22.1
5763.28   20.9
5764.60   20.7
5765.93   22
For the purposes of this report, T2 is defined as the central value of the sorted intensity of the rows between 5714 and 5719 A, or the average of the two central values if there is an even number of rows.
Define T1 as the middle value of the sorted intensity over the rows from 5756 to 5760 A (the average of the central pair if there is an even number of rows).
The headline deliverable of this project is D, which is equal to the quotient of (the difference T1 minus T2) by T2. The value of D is 0.072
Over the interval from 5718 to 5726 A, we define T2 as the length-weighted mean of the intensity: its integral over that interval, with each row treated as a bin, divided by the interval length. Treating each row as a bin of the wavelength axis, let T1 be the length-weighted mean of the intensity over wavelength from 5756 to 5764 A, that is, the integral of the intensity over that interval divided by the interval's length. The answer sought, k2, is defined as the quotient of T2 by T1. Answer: 0.95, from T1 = 21.6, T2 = 20.5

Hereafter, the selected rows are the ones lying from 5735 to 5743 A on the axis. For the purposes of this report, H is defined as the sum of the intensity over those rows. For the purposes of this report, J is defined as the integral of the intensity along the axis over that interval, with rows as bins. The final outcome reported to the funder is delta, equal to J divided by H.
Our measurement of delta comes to 1.34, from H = 122.9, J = 164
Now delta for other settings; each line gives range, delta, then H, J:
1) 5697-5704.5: 1.25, 121.0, 152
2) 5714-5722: 1.34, 121.4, 163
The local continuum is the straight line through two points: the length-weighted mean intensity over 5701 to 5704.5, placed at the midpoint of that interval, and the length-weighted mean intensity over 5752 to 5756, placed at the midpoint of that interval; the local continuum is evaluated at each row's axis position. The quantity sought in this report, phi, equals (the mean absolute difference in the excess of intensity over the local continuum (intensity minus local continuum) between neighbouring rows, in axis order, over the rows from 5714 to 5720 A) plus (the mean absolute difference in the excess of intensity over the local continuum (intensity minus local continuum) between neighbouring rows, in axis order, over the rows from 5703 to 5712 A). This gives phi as 1.6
